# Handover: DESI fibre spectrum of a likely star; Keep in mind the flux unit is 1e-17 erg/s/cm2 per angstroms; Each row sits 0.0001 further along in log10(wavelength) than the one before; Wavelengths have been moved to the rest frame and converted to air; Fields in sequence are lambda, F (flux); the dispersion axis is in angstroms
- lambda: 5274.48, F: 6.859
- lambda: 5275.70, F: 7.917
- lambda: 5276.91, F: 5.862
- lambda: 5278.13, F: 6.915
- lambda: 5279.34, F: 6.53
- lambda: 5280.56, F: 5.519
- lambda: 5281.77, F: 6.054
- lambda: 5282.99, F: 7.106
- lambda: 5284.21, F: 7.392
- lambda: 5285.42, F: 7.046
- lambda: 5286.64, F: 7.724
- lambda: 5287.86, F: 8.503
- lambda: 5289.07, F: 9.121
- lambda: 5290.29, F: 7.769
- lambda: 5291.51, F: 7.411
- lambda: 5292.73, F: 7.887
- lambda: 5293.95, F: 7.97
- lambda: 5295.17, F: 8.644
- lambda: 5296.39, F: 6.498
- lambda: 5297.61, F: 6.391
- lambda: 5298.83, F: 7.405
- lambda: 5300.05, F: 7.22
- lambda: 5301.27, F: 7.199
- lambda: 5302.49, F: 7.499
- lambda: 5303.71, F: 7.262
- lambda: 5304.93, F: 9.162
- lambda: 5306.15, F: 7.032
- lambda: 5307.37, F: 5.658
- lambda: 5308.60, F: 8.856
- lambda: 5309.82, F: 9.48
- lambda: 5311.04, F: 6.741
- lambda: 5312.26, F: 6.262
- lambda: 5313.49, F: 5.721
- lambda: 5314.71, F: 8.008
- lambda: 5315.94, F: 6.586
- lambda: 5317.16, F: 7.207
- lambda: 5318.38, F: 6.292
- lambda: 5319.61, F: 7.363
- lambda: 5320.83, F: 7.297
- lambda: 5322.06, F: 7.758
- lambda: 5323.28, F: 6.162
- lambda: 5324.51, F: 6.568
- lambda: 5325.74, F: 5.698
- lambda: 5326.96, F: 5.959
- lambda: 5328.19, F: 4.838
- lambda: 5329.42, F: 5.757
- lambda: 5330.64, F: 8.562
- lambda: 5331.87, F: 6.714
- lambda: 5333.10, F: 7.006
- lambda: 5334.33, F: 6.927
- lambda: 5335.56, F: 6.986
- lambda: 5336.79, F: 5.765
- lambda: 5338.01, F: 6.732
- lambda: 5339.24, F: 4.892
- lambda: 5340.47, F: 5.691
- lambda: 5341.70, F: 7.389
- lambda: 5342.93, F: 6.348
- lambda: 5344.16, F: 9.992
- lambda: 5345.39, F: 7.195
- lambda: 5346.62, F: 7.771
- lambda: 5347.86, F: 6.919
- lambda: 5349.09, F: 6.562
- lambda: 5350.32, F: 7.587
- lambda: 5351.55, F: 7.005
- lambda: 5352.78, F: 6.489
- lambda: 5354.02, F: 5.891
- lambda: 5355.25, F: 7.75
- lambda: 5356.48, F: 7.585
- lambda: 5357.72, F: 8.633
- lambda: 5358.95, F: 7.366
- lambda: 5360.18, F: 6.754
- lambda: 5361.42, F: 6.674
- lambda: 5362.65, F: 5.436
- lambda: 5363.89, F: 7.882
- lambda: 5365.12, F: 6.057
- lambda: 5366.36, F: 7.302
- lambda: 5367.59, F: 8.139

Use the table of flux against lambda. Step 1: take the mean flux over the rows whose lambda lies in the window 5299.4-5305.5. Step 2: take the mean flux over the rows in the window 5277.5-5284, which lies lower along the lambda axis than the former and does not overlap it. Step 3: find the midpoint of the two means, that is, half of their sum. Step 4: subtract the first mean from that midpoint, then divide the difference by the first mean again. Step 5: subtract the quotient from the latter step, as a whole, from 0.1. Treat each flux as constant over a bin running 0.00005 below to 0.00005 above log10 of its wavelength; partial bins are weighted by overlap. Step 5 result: 0.18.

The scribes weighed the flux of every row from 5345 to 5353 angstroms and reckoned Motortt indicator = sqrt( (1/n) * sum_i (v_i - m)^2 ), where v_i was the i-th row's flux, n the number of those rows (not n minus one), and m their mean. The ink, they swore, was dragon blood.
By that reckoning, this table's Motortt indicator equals 0.45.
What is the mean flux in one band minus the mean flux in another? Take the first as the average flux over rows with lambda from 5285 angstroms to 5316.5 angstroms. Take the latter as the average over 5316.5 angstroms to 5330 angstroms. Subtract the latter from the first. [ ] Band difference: 1.06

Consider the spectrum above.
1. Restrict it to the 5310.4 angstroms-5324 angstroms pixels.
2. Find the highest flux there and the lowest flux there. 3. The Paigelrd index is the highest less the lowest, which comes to 2.3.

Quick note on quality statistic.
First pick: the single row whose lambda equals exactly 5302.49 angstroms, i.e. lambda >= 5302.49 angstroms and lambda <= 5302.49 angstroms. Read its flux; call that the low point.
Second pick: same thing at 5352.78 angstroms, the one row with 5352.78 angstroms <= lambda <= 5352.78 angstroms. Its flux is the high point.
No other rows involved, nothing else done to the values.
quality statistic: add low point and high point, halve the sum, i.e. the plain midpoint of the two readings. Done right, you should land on 7.0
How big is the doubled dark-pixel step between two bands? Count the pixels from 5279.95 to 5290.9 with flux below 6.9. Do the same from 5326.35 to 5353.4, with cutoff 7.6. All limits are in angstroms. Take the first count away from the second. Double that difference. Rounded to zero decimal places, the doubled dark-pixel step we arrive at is 34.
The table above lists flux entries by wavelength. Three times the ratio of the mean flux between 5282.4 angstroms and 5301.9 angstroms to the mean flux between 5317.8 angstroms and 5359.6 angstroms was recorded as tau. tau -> 3.31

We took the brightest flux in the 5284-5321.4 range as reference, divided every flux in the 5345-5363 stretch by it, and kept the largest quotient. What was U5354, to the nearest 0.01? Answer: 0.91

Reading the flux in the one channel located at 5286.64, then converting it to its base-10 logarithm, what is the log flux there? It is 0.888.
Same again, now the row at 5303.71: 0.861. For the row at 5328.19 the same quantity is 0.685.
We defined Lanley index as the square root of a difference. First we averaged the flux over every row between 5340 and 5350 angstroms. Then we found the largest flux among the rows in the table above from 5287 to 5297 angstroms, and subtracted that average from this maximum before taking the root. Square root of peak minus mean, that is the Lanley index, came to 1.4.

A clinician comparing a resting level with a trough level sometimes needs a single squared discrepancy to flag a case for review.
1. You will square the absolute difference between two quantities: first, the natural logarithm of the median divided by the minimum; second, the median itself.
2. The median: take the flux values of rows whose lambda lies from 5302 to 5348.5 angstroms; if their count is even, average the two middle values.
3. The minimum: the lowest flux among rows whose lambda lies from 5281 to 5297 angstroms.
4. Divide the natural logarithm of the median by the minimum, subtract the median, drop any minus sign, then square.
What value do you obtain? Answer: 43.6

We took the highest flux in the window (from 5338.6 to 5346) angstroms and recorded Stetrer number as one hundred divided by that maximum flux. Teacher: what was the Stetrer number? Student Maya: 10.0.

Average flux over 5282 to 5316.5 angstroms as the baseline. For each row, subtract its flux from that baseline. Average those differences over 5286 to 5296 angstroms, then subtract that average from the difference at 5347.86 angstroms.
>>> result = 1.2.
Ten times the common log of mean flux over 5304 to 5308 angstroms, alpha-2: 8.62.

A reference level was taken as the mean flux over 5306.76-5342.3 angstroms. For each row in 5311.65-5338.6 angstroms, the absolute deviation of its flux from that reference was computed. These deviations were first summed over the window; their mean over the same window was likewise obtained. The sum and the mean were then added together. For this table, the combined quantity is 16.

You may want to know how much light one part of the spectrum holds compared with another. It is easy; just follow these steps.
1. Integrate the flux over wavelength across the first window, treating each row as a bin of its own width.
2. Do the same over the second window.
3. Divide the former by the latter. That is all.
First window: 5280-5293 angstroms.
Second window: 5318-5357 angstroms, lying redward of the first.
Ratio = 0.4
